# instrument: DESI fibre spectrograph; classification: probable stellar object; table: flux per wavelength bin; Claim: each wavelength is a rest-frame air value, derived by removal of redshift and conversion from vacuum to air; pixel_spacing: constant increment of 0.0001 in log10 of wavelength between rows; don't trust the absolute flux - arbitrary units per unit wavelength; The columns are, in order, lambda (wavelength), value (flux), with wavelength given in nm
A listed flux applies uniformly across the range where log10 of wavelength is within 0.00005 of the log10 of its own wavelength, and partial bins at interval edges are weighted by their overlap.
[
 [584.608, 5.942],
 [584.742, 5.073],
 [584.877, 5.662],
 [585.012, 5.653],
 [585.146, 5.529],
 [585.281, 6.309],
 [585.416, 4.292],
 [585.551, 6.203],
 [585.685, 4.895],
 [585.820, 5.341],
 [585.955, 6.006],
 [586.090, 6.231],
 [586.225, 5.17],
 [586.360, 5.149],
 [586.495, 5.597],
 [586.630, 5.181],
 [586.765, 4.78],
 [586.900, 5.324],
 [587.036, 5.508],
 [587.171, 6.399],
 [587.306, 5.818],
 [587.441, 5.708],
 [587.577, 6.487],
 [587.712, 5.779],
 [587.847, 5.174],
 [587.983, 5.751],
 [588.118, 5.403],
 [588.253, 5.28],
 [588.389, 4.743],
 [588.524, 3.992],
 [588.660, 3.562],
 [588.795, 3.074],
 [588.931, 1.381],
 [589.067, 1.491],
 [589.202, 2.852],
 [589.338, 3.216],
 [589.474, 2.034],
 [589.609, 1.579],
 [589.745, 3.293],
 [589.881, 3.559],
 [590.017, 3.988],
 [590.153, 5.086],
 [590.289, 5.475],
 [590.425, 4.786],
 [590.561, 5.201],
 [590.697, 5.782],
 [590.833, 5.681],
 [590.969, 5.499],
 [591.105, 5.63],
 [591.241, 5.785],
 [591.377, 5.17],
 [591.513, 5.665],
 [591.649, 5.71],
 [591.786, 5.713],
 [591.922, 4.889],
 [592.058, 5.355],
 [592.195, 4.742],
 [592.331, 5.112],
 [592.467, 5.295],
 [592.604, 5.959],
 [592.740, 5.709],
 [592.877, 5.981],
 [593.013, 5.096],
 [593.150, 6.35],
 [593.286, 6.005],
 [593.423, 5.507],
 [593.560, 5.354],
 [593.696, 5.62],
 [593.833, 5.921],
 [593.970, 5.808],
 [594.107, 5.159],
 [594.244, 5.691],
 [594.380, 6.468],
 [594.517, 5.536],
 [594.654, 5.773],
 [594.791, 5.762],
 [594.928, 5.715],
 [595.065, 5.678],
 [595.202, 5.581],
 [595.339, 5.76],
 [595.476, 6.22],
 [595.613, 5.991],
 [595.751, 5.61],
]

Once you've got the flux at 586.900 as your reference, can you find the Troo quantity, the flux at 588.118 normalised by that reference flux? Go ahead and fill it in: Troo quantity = 1.01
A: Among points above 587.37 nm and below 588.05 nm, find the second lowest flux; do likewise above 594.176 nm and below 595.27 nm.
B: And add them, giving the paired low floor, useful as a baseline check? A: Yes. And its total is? 11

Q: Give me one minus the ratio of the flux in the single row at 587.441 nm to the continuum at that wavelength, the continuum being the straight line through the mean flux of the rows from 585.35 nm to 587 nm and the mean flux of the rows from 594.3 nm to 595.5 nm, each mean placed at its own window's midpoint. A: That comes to -0.053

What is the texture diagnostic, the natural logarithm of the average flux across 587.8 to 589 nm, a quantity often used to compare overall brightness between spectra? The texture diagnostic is 1.45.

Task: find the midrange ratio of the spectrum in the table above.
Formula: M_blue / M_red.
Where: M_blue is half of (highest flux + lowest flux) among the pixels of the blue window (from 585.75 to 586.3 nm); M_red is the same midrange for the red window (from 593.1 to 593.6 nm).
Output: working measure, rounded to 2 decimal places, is 0.97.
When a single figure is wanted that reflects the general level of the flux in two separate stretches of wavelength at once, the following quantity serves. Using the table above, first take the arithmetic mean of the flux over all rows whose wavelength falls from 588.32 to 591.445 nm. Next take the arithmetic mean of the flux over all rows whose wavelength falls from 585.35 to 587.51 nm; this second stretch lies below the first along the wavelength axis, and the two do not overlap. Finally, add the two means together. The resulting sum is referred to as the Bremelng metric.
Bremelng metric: 9.5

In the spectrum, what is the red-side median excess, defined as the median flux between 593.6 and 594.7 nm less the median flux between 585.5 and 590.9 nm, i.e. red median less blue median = 0.6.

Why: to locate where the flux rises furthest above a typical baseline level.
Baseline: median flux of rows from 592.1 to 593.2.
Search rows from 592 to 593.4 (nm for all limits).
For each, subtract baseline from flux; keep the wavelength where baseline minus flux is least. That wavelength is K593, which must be 593.150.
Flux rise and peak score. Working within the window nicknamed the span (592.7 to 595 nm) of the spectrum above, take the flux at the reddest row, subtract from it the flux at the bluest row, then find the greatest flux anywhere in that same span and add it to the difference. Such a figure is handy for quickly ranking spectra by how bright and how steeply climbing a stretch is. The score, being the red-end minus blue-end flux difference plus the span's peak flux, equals 6.5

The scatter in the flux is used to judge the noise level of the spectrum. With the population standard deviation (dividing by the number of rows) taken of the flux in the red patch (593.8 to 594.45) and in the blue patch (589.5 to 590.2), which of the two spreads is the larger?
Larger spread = 1.14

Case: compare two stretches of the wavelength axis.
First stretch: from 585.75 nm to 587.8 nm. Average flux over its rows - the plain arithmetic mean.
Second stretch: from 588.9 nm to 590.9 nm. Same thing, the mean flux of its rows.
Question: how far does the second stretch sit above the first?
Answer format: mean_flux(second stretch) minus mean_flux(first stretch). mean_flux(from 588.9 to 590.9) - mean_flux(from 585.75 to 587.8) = -1.9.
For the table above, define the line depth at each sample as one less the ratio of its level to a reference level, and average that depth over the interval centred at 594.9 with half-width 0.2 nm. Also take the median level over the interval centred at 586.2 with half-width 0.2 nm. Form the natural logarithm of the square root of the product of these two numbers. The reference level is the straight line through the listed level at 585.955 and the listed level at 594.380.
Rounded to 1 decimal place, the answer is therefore -0.2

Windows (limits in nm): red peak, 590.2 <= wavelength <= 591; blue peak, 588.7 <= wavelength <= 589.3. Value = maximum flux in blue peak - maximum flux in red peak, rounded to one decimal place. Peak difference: -2.7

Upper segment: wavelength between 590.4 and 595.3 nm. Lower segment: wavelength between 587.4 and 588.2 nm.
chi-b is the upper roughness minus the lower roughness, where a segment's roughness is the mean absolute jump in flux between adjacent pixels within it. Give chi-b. -0.22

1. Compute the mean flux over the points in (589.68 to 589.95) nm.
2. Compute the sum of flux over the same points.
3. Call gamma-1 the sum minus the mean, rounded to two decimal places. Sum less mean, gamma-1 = 3.43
